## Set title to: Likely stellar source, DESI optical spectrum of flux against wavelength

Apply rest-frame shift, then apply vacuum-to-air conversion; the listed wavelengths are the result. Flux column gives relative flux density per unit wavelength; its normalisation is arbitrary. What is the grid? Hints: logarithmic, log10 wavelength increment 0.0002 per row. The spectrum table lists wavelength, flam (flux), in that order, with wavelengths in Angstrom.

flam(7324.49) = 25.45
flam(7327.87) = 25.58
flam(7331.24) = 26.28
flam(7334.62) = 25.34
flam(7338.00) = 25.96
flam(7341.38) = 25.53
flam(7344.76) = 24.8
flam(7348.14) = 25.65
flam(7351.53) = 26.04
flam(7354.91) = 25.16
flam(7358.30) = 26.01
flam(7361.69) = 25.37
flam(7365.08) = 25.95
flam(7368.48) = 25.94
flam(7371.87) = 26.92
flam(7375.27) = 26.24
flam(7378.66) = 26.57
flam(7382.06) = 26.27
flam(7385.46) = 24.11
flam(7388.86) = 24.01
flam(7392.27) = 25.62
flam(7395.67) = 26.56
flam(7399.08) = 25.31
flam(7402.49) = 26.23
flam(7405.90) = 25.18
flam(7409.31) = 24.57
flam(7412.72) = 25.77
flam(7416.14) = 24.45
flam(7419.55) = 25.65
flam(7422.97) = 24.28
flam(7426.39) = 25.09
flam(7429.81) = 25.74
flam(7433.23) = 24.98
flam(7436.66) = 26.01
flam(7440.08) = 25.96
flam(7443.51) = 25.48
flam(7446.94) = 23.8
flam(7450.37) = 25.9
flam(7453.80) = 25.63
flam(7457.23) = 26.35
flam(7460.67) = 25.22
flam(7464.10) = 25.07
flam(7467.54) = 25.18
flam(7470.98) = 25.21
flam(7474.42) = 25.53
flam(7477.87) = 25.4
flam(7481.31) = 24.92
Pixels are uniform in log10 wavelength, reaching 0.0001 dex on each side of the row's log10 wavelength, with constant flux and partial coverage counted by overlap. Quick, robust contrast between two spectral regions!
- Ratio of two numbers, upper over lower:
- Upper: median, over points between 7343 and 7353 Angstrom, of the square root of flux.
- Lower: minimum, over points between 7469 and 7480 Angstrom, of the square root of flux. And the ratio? 1.01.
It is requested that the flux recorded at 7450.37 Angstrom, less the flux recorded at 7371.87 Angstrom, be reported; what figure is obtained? -1.0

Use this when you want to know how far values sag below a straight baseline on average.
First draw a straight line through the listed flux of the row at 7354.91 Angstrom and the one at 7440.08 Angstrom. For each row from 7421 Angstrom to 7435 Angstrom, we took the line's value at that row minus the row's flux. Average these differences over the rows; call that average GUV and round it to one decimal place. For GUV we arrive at 0.8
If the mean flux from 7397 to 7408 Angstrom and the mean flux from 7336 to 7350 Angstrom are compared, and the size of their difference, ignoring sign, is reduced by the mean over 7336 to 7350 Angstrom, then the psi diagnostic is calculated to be -25.4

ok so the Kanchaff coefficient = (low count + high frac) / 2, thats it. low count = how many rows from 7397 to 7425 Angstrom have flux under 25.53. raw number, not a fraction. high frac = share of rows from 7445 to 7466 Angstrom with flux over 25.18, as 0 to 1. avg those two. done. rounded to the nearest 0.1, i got 2.8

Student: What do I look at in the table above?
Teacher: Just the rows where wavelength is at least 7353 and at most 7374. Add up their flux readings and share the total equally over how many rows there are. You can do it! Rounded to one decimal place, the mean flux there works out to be 25.9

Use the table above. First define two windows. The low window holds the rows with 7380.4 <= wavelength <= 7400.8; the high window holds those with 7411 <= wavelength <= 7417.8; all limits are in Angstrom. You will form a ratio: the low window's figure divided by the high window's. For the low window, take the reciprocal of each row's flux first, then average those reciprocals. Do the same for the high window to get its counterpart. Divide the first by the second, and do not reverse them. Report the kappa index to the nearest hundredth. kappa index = 0.99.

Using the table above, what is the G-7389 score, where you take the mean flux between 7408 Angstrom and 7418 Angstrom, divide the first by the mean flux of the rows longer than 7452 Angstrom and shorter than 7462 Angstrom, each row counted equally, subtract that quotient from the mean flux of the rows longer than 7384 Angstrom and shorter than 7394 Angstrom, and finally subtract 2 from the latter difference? 21.6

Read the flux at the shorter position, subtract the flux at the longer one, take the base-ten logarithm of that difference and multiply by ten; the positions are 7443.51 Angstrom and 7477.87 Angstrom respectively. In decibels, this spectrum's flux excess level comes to -11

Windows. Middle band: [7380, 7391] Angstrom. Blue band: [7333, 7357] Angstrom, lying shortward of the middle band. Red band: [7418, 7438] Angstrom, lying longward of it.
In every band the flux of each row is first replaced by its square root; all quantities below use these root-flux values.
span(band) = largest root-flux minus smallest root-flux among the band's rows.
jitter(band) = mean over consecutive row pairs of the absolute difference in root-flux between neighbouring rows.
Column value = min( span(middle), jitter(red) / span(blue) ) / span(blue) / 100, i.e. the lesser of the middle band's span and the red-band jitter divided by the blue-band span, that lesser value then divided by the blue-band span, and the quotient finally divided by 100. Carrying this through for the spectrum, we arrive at 0.018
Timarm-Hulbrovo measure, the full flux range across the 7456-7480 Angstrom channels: 1.3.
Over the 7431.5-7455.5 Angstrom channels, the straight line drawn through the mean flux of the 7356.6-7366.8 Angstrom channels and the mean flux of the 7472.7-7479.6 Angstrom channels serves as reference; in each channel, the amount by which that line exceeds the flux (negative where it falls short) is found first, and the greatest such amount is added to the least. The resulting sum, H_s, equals 1.3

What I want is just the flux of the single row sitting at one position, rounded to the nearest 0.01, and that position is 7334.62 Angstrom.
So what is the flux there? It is 25.34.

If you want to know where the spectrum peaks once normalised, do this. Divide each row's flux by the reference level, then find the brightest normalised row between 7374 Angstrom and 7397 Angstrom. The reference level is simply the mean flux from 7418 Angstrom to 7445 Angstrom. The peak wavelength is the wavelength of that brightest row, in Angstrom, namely 7378.66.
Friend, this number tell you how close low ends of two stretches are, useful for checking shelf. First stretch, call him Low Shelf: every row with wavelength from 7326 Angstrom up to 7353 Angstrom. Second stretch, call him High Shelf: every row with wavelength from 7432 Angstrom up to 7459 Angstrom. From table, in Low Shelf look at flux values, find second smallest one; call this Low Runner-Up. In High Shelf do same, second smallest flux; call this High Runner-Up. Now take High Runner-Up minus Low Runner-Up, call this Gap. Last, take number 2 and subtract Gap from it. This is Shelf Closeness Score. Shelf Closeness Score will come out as 2.36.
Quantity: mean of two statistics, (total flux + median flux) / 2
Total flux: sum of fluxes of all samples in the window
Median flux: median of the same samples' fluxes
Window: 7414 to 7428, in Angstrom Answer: 62.1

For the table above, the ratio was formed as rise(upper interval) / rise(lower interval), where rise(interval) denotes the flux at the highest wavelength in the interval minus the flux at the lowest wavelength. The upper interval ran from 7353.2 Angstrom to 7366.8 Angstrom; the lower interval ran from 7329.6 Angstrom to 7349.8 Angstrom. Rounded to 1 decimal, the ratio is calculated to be -1.3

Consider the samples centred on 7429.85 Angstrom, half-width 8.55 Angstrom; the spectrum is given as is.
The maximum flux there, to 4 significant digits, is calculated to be 26.01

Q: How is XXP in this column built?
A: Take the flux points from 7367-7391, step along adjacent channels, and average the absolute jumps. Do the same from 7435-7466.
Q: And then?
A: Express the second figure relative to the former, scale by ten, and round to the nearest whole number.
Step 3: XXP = 11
